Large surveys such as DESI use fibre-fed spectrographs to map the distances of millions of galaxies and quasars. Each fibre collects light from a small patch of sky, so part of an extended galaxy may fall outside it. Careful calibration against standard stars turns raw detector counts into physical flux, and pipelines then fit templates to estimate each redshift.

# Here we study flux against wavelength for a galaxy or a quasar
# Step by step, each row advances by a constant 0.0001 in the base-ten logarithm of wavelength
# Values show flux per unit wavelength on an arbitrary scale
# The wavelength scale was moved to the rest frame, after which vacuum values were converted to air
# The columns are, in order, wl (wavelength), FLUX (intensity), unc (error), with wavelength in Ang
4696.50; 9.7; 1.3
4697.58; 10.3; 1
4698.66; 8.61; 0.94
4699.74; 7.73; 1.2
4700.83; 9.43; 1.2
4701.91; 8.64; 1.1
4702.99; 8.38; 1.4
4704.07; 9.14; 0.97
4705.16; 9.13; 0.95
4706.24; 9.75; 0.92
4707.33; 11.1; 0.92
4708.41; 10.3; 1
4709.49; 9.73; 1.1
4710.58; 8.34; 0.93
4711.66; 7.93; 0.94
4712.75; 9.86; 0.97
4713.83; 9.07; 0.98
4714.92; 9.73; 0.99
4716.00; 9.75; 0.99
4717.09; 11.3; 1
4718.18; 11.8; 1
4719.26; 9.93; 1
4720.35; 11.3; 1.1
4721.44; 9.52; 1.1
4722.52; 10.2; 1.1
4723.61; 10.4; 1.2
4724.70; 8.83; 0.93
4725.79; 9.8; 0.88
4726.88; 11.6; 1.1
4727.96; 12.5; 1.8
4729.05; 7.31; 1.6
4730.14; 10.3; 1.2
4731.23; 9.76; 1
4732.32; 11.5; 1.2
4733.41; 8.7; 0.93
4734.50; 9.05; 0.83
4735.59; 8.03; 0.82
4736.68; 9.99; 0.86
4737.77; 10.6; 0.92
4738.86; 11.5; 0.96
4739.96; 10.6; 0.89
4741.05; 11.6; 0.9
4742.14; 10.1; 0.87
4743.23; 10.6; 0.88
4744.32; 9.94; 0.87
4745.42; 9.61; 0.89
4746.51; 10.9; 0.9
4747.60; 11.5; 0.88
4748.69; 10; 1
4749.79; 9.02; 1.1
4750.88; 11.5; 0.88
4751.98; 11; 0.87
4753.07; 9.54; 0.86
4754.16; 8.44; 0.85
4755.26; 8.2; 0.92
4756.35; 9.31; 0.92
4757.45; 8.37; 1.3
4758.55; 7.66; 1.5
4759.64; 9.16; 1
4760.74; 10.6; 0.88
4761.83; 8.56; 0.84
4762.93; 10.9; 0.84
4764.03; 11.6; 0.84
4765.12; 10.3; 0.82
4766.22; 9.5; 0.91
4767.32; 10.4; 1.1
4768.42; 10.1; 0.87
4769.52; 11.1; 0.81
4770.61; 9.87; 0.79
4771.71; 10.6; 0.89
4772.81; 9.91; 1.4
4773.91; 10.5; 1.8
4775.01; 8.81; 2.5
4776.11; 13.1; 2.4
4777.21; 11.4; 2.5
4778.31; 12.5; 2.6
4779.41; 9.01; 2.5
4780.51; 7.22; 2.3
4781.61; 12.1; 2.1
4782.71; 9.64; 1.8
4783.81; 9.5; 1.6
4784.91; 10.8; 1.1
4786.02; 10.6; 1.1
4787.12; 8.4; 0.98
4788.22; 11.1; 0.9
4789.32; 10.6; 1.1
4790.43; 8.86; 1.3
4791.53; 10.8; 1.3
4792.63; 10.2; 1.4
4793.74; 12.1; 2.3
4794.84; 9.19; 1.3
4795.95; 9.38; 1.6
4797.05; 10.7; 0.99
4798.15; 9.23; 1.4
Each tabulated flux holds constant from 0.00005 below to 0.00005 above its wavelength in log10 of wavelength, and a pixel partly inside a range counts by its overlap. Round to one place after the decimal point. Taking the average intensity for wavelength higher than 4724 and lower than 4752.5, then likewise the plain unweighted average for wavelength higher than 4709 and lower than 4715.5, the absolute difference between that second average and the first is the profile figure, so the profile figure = 1.1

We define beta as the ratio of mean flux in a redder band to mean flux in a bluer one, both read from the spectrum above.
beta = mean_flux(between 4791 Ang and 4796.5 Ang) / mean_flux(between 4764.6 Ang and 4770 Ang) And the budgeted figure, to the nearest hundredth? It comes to 1.01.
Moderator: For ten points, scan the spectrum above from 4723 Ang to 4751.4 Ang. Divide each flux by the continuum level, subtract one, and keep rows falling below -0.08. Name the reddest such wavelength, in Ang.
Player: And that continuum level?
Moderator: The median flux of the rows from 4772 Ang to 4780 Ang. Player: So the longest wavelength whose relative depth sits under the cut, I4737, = 4749.79 Ang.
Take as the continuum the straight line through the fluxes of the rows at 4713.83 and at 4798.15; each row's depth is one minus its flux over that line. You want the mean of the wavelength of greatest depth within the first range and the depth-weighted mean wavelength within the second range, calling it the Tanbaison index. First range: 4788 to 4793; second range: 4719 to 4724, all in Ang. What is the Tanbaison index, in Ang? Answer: 4755.9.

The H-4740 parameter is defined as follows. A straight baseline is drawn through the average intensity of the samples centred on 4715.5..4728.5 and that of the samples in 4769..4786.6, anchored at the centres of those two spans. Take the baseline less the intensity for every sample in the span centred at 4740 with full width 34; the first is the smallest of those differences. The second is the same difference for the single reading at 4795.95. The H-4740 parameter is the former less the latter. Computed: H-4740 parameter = -3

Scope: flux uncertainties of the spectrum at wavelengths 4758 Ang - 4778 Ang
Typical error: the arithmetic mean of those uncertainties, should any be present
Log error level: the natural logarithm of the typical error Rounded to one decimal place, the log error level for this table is 0.2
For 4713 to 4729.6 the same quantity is 0.1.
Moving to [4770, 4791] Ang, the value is 0.5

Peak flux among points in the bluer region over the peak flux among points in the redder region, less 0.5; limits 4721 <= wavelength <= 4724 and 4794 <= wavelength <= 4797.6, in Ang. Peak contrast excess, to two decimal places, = 0.47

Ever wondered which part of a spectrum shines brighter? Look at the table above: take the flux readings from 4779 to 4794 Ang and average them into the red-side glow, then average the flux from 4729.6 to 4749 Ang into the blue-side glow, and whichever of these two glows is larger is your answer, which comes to 10.24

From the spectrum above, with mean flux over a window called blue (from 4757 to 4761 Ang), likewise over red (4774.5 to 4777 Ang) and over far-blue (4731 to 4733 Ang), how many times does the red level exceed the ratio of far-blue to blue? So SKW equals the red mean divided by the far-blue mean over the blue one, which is 9.2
